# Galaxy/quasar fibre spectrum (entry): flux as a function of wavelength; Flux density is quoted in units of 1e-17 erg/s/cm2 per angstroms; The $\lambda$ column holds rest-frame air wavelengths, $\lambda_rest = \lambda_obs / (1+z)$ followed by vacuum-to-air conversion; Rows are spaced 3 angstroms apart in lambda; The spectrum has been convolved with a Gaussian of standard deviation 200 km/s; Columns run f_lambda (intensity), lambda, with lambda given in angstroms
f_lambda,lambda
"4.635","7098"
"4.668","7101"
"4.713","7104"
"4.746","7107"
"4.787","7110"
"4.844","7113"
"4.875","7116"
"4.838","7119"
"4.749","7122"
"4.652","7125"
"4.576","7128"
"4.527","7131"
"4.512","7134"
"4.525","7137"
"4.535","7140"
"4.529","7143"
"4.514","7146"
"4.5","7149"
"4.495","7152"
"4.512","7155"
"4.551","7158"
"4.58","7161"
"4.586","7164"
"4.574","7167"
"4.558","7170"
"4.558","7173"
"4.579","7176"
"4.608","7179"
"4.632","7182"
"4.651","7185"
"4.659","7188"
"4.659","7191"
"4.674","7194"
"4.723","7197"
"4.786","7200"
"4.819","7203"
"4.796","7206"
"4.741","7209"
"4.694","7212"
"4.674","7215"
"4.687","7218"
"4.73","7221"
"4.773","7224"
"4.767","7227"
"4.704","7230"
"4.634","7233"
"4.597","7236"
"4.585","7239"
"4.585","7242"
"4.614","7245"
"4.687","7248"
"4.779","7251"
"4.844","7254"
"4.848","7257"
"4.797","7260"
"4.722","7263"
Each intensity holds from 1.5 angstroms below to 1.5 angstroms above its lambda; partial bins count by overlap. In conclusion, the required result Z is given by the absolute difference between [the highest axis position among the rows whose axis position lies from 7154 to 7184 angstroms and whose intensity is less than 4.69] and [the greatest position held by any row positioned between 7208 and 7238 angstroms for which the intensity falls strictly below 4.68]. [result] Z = 54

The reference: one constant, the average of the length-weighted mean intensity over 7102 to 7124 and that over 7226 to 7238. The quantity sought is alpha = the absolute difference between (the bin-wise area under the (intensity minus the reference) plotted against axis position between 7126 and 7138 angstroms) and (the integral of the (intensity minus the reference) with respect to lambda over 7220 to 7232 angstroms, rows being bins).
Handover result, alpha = 2.4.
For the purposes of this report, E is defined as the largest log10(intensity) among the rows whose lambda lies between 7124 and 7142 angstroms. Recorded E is 0.668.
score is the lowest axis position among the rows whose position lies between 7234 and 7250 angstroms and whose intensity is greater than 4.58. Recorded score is 7236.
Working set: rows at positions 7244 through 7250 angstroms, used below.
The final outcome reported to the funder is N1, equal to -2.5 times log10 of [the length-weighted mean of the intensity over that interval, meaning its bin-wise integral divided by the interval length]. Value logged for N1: -1.67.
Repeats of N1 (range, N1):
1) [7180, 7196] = -1.67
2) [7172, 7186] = -1.66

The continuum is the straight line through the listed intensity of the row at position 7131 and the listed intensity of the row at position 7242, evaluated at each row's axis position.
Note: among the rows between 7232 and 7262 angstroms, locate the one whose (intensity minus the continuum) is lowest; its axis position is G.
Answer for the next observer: 7242 angstroms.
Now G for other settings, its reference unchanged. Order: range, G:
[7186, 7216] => 7191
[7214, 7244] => 7242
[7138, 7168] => 7152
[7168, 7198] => 7173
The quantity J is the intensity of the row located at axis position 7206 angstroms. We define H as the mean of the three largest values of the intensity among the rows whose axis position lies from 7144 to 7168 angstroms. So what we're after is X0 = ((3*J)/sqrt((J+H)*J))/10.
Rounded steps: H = 4.58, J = 4.796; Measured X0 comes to 0.215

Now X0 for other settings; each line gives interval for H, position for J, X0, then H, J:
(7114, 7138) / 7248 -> 0.211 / 4.82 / 4.687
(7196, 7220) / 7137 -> 0.209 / 4.80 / 4.525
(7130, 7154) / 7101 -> 0.214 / 4.53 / 4.668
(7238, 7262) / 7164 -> 0.209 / 4.83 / 4.586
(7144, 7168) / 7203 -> 0.215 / 4.58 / 4.819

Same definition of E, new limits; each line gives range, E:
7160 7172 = 0.661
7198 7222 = 0.683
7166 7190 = 0.668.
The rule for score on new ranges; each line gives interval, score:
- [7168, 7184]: 7179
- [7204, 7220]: 7206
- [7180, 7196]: 7182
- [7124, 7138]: 7125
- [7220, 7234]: 7221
